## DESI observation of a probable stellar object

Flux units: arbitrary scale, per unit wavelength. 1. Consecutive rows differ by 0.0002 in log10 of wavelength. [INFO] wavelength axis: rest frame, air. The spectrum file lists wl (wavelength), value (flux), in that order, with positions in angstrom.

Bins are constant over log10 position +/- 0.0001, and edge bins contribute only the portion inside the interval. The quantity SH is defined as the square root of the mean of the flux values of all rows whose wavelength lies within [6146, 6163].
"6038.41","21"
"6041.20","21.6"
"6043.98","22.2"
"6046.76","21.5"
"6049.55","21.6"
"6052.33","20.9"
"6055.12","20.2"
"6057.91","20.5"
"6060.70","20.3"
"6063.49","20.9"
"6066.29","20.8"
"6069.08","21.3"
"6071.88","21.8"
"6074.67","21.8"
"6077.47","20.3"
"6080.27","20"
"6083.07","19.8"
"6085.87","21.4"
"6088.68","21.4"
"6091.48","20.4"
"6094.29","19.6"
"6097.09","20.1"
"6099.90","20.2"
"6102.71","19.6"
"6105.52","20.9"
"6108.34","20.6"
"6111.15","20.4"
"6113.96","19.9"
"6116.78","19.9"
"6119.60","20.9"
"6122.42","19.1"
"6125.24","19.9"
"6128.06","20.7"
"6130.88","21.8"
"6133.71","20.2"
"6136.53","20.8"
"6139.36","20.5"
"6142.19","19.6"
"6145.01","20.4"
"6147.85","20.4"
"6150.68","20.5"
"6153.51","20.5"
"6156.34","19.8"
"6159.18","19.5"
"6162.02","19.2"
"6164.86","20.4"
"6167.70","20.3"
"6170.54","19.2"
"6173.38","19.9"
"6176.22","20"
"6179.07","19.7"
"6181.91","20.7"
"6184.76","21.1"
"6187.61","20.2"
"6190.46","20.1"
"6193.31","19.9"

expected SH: 4.47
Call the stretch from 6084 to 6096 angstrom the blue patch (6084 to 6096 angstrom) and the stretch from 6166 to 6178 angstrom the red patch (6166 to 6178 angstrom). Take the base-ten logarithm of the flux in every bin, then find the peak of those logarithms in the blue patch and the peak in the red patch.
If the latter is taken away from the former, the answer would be 0.023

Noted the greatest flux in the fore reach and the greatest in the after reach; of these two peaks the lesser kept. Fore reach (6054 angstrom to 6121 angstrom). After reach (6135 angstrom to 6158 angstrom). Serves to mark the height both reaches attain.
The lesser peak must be 20.8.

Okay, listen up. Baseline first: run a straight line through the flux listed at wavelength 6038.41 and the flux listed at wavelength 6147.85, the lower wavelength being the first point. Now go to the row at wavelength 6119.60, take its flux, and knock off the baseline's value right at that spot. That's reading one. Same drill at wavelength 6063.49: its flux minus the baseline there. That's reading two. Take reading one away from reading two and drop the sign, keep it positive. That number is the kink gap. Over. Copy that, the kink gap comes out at 0.31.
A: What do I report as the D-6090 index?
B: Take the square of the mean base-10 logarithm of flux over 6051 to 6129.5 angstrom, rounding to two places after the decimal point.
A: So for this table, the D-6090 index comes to 1.72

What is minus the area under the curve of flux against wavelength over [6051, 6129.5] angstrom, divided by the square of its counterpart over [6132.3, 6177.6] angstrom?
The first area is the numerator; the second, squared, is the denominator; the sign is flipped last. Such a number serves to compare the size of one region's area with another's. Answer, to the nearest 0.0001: -0.0019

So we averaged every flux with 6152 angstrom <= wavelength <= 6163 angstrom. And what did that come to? 19.8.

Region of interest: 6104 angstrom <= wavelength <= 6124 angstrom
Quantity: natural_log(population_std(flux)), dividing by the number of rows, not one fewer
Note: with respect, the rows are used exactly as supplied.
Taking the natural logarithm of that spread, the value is -0.5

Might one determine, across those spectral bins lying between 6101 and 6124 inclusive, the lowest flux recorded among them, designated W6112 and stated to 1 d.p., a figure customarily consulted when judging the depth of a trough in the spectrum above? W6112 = 19.1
